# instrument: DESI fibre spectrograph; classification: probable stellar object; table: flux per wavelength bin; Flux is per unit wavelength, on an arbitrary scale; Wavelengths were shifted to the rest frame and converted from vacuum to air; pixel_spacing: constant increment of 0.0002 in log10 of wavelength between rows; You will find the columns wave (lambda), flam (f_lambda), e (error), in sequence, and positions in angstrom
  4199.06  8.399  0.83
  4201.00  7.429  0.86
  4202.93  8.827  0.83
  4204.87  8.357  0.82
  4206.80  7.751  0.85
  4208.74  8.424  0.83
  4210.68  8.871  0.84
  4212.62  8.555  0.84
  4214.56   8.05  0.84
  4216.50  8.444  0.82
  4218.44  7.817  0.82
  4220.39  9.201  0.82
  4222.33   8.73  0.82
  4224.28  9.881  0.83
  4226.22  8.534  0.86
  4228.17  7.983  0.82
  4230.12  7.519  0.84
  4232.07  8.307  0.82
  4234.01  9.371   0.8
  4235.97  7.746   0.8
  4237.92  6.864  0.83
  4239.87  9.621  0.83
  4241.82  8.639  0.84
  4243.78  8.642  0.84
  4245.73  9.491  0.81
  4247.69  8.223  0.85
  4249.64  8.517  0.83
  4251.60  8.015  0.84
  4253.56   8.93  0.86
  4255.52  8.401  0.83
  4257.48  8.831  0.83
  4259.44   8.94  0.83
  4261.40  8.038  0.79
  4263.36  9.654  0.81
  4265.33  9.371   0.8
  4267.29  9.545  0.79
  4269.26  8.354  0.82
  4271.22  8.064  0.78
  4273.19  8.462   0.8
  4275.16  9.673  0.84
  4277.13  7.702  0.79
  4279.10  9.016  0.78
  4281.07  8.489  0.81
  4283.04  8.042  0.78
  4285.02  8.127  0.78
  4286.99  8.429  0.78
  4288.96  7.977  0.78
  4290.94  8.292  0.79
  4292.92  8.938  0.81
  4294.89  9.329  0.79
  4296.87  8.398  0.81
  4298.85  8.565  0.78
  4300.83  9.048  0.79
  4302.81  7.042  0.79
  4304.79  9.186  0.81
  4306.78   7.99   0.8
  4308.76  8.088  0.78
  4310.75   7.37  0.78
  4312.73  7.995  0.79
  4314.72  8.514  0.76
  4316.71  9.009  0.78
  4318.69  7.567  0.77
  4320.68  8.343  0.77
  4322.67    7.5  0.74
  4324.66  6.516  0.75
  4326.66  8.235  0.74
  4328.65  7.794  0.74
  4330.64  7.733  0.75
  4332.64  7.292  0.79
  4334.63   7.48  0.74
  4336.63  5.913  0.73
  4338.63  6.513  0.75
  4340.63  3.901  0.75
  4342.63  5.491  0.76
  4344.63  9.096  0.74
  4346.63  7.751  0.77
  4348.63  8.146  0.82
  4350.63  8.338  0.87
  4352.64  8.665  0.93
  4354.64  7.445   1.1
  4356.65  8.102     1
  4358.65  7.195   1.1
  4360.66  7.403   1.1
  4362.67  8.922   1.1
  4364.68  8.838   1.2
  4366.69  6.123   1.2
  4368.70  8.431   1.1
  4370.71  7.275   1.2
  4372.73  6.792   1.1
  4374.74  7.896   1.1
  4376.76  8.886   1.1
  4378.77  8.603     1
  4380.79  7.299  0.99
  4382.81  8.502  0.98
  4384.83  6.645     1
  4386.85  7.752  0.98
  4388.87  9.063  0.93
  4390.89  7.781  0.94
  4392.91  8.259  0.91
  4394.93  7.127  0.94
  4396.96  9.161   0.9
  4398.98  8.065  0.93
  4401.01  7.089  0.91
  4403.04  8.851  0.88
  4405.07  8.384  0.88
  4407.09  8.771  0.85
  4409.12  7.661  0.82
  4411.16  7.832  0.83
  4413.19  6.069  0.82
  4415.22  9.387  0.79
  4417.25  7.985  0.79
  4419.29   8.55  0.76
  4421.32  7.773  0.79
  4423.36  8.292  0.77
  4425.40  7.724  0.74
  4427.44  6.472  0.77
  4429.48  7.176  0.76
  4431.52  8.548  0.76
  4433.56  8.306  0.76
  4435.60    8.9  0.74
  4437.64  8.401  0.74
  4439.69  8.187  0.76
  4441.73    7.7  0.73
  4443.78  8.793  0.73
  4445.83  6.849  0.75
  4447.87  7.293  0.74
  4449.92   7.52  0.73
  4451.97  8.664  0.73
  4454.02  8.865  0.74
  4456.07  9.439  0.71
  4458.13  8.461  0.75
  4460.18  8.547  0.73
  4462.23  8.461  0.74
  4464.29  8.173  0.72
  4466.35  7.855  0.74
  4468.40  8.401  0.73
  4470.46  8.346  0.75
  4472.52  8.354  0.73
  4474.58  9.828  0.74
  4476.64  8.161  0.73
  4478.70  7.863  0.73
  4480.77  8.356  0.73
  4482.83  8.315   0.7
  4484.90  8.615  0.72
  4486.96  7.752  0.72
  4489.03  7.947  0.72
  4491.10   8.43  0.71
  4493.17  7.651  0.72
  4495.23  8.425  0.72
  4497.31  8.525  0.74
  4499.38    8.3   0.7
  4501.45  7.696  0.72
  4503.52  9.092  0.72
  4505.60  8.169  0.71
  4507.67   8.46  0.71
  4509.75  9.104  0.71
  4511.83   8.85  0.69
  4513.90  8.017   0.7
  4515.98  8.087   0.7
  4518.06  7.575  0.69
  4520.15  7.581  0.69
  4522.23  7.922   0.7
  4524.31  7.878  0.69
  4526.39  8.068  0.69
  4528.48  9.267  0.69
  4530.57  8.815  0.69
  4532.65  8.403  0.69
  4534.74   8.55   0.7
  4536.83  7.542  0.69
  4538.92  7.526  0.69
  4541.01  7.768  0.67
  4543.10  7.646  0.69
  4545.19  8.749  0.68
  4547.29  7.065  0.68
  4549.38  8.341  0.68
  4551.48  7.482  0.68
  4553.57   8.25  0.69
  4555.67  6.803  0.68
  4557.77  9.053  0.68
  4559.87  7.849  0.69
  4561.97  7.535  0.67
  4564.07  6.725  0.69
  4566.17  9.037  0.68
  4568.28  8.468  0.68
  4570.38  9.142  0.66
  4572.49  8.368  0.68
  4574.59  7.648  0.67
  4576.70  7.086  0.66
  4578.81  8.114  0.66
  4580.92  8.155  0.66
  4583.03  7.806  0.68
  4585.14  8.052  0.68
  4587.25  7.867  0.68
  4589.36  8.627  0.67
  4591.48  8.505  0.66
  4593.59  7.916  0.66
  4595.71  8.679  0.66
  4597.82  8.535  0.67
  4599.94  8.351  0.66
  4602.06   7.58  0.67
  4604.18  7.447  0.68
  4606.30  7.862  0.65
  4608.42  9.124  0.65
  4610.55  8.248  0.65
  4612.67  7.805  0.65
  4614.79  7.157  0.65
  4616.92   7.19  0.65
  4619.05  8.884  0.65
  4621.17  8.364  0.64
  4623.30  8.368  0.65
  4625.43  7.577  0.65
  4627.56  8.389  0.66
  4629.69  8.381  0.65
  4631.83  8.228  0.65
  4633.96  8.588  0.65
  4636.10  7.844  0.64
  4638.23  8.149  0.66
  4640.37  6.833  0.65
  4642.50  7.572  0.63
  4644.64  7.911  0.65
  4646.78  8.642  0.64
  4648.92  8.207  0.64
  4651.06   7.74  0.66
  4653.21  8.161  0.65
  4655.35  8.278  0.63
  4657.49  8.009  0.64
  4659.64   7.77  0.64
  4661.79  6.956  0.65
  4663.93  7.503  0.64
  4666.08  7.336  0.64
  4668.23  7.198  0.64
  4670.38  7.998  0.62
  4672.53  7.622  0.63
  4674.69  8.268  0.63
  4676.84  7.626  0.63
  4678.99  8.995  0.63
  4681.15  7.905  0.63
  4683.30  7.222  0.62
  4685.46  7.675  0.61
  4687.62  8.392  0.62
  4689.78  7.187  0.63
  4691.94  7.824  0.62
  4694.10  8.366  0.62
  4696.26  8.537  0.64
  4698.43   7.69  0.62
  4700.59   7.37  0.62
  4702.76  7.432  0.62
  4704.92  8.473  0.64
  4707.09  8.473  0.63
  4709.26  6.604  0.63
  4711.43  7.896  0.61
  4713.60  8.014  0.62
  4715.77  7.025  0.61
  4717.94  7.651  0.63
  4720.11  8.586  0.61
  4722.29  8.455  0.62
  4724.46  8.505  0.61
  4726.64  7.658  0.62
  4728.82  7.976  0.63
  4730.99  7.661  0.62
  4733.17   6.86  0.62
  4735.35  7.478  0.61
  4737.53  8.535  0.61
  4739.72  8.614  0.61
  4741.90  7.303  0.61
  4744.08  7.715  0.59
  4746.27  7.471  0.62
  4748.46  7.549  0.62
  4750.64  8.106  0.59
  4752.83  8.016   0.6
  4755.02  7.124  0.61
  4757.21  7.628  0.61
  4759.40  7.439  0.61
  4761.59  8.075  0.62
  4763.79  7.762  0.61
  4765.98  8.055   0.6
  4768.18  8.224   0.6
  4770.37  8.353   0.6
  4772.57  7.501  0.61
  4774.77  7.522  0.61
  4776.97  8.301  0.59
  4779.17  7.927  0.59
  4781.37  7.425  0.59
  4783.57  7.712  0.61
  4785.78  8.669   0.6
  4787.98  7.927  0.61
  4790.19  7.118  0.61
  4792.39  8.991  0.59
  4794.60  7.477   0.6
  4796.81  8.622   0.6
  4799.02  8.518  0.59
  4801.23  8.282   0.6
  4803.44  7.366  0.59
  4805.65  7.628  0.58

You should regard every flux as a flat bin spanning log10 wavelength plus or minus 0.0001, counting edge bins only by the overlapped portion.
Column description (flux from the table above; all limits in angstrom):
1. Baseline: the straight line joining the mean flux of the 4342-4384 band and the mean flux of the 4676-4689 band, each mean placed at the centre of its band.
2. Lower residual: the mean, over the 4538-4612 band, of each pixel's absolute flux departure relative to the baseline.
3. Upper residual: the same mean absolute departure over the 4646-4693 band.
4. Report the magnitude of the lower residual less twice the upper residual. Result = 0.32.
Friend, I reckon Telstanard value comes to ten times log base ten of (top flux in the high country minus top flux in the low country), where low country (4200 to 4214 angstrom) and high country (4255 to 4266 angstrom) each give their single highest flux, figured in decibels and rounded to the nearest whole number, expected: -1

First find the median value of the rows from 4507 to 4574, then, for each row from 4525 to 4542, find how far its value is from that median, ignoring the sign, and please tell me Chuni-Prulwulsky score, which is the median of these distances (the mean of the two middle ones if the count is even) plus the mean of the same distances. 1.0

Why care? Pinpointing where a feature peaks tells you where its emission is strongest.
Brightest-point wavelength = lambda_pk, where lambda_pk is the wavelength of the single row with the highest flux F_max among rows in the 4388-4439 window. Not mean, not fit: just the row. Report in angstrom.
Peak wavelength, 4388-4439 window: 4415.22 angstrom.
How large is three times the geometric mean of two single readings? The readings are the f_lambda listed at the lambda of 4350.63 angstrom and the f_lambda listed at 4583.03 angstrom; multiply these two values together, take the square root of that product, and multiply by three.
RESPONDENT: 24.2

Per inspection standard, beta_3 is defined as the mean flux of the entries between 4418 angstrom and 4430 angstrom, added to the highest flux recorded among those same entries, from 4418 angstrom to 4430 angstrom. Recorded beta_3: 16.2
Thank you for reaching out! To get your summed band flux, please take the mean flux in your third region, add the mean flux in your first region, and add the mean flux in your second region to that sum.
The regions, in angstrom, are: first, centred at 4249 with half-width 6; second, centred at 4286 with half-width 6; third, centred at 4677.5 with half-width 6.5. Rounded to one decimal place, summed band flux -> 24.8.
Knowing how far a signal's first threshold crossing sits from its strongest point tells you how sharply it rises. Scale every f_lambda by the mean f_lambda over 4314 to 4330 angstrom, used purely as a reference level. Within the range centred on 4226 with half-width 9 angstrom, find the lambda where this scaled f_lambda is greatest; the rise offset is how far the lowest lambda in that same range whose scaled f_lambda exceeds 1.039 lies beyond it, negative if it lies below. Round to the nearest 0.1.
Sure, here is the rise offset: -3.9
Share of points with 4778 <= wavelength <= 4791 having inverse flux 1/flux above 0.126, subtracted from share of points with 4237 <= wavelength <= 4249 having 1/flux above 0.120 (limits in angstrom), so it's -0.5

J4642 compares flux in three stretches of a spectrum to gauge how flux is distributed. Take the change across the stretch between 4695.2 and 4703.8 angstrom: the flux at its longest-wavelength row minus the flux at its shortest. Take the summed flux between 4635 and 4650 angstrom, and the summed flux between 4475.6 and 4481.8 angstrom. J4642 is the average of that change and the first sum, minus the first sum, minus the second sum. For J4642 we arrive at -53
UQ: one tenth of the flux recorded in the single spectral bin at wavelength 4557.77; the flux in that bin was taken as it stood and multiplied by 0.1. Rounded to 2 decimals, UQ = 0.91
